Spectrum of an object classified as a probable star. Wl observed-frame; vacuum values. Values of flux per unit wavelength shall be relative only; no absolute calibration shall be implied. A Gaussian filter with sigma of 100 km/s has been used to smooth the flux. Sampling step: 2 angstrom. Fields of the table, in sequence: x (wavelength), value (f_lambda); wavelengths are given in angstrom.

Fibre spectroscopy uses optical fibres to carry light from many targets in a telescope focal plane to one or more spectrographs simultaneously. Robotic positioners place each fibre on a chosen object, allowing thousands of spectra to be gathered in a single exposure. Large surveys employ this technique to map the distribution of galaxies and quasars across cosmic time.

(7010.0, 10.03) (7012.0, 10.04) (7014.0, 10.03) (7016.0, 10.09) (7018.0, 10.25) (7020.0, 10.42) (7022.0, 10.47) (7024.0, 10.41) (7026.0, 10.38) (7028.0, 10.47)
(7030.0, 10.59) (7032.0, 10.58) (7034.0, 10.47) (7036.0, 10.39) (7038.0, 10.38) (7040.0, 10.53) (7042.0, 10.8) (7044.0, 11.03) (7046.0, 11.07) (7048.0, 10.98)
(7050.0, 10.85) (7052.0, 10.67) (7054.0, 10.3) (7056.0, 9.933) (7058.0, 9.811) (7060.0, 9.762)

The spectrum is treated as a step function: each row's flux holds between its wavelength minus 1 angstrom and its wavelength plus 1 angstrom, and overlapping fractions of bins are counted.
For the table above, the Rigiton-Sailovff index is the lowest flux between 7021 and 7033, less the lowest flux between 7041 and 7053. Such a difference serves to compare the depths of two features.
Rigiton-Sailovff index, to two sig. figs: -0.29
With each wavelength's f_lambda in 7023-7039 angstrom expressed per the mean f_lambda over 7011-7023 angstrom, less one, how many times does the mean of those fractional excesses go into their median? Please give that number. 0.92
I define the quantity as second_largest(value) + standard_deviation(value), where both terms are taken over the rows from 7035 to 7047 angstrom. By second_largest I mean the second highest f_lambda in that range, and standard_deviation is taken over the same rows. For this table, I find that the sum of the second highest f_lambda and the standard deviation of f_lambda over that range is 11.3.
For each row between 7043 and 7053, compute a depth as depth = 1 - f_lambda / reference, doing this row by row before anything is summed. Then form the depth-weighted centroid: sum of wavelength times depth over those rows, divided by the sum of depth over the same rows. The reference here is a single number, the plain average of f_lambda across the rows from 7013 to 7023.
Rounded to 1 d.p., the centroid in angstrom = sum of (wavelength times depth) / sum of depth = 7047.4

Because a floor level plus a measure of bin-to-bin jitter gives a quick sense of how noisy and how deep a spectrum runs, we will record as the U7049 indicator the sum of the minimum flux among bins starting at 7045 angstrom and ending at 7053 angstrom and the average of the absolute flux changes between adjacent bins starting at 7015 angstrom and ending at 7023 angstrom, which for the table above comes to 10.8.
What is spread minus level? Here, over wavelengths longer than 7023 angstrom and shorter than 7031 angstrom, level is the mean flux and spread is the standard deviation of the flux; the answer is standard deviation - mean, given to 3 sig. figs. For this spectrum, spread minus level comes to -10.4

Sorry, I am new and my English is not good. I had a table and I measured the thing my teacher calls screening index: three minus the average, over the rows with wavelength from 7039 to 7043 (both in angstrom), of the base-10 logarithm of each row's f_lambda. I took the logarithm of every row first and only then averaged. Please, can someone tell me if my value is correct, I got 1.97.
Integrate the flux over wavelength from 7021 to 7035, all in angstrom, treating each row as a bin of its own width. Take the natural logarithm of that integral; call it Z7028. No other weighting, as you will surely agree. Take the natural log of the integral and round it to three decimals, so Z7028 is 4.989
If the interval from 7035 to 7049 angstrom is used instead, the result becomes 5.013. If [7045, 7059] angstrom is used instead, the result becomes 4.992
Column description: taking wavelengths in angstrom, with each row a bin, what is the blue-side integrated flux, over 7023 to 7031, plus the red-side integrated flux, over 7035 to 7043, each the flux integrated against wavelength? 168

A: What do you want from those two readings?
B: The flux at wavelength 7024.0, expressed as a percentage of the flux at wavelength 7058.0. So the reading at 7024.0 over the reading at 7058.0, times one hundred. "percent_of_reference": 106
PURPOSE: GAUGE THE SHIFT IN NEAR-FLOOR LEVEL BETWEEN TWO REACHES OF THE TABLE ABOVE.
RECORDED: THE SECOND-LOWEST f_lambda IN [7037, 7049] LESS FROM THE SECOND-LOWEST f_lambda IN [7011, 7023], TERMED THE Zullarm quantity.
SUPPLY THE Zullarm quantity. -0.49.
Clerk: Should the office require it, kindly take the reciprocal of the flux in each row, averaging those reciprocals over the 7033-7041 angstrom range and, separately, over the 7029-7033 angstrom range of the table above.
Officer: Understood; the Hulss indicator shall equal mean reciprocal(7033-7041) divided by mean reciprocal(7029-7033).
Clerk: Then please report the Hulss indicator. 1.01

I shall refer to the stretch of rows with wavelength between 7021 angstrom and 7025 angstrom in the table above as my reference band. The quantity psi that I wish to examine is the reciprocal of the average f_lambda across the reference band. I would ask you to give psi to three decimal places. 0.096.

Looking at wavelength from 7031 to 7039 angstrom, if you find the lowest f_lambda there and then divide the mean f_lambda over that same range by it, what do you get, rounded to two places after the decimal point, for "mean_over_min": 1.01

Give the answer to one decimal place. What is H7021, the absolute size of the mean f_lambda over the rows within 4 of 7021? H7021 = 10.4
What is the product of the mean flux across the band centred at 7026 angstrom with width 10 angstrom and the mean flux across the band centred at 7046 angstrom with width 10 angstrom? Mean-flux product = 115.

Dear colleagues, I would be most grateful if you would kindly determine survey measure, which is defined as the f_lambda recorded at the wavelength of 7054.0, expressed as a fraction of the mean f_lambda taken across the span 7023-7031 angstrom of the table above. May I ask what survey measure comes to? 0.98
